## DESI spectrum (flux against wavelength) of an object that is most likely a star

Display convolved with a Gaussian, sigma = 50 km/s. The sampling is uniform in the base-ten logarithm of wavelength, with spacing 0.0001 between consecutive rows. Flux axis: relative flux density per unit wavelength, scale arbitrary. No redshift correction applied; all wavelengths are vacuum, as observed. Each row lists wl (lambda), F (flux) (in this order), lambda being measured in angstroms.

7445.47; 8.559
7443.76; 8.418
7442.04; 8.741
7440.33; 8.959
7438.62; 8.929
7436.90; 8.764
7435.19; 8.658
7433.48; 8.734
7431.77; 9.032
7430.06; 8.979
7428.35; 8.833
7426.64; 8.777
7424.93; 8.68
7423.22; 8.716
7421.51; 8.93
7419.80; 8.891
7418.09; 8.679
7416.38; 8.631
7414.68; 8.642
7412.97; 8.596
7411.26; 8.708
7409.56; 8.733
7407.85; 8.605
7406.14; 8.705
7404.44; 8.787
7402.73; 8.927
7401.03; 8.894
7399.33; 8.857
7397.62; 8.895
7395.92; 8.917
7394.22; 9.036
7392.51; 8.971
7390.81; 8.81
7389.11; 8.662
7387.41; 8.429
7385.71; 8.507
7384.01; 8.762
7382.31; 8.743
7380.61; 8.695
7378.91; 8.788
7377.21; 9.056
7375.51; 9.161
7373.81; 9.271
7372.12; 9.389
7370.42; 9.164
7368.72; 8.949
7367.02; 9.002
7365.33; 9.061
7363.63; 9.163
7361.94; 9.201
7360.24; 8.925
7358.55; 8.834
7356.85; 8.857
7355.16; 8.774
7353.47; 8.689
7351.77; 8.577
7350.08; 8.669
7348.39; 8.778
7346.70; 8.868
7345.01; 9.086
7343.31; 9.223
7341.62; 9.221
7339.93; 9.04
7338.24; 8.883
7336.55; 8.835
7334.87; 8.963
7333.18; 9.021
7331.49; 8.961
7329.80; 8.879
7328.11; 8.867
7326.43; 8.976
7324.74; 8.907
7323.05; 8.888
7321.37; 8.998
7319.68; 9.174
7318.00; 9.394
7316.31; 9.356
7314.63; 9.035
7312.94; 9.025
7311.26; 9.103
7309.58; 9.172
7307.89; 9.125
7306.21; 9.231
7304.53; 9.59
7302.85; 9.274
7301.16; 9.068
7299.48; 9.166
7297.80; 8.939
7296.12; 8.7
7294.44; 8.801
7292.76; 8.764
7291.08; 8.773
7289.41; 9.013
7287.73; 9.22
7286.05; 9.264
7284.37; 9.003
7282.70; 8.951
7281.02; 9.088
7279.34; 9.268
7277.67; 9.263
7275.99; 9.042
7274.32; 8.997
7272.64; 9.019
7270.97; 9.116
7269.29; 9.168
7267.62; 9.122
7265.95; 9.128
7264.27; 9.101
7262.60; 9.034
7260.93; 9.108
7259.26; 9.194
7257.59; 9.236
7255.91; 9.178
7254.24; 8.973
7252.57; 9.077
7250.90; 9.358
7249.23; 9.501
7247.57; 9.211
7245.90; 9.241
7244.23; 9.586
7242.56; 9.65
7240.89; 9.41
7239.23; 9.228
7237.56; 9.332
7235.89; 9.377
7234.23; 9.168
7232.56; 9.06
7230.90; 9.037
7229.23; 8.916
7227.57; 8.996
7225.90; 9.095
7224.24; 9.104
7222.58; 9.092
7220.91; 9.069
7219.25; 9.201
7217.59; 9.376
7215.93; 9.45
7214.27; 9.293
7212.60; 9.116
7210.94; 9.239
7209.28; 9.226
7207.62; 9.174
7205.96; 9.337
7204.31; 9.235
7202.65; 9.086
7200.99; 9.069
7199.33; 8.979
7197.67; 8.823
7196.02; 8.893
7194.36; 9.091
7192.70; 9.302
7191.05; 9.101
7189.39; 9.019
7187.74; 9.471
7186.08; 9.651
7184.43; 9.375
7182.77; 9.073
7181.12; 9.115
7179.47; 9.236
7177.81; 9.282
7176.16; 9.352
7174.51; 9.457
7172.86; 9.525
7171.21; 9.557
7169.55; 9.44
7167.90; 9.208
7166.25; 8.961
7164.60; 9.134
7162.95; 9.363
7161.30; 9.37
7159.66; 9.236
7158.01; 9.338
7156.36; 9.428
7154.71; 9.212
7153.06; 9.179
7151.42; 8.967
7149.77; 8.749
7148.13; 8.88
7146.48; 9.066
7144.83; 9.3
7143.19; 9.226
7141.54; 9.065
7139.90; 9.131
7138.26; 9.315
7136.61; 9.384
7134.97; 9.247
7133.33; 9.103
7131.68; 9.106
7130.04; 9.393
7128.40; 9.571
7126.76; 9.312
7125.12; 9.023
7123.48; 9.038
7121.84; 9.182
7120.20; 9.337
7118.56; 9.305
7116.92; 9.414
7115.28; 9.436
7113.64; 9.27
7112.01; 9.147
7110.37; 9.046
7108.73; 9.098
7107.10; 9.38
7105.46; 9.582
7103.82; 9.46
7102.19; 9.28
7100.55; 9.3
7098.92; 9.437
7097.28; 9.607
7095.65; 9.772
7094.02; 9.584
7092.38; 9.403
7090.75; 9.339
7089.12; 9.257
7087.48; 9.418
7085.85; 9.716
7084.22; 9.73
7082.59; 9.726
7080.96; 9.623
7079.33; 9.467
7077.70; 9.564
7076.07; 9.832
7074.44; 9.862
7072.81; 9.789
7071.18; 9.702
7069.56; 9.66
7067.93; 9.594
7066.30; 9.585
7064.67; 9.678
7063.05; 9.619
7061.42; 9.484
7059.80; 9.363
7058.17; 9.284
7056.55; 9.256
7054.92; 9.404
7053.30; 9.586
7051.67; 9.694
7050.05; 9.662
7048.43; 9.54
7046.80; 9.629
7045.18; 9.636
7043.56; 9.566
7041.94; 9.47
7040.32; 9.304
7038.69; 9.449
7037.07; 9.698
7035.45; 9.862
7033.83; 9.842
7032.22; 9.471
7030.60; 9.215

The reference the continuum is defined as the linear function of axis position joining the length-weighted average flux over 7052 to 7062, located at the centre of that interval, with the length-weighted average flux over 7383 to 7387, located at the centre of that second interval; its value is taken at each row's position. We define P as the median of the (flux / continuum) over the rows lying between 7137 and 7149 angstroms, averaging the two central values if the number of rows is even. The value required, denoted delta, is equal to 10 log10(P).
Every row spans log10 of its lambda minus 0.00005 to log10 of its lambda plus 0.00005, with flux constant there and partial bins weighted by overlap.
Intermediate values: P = 0.99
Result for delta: -0.04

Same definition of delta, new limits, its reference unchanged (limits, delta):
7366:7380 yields 0.23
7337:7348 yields 0.17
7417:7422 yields 0.18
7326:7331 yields 0.06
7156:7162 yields 0.09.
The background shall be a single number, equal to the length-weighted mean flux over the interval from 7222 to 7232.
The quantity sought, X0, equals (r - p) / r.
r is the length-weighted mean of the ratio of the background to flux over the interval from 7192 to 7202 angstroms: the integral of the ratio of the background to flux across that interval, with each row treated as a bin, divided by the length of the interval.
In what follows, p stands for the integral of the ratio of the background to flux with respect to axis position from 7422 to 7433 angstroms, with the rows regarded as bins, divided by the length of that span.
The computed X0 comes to -0.02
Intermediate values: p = 1.02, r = 1.00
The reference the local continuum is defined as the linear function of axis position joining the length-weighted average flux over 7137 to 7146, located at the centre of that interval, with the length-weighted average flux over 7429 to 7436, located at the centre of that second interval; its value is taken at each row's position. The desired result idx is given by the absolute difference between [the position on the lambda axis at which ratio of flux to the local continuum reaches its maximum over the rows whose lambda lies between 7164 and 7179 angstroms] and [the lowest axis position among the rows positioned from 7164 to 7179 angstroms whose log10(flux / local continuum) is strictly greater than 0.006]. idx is 1.7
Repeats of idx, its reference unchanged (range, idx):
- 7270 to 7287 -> 8.4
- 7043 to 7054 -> 8.1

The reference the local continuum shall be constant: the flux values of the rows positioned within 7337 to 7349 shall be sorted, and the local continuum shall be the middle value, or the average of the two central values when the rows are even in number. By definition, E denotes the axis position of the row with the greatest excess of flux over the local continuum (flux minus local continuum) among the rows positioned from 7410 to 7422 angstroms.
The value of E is 7421.51 angstroms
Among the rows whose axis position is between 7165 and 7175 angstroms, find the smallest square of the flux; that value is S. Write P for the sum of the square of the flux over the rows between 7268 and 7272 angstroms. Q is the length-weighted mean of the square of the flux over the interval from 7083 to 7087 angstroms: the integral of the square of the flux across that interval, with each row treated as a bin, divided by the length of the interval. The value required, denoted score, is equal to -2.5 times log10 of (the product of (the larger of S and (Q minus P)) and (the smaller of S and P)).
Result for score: -9.52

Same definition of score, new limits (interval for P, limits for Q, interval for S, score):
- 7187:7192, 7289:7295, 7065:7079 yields -9.81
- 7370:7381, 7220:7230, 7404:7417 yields -9.34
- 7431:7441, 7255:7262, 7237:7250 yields -9.64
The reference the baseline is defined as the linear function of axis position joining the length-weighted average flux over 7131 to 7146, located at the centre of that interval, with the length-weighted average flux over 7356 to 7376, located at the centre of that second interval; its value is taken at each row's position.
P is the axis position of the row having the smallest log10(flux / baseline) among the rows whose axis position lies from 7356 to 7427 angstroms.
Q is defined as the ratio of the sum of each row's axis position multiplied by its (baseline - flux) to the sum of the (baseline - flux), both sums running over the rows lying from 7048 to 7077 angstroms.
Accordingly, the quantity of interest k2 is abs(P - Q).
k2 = 322.7 angstroms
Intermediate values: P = 7387.41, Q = 7064.7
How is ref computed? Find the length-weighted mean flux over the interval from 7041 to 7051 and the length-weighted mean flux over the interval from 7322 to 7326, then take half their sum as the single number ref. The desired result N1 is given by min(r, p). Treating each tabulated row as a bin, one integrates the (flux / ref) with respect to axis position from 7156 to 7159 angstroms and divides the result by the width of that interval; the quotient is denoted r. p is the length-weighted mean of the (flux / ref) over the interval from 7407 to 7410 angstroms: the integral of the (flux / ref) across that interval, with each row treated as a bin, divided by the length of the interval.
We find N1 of 0.935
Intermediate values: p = 0.935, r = 1.012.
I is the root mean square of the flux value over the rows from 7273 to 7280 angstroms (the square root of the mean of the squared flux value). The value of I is 9.1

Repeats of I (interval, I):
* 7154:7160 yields 9.3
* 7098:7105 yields 9.4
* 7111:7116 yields 9.3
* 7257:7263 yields 9.1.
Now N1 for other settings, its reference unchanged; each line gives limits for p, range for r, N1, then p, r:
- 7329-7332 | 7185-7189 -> 0.963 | 0.963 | 1.027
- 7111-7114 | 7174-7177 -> 0.995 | 0.995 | 1.018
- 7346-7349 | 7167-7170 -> 0.955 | 0.955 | 1.006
